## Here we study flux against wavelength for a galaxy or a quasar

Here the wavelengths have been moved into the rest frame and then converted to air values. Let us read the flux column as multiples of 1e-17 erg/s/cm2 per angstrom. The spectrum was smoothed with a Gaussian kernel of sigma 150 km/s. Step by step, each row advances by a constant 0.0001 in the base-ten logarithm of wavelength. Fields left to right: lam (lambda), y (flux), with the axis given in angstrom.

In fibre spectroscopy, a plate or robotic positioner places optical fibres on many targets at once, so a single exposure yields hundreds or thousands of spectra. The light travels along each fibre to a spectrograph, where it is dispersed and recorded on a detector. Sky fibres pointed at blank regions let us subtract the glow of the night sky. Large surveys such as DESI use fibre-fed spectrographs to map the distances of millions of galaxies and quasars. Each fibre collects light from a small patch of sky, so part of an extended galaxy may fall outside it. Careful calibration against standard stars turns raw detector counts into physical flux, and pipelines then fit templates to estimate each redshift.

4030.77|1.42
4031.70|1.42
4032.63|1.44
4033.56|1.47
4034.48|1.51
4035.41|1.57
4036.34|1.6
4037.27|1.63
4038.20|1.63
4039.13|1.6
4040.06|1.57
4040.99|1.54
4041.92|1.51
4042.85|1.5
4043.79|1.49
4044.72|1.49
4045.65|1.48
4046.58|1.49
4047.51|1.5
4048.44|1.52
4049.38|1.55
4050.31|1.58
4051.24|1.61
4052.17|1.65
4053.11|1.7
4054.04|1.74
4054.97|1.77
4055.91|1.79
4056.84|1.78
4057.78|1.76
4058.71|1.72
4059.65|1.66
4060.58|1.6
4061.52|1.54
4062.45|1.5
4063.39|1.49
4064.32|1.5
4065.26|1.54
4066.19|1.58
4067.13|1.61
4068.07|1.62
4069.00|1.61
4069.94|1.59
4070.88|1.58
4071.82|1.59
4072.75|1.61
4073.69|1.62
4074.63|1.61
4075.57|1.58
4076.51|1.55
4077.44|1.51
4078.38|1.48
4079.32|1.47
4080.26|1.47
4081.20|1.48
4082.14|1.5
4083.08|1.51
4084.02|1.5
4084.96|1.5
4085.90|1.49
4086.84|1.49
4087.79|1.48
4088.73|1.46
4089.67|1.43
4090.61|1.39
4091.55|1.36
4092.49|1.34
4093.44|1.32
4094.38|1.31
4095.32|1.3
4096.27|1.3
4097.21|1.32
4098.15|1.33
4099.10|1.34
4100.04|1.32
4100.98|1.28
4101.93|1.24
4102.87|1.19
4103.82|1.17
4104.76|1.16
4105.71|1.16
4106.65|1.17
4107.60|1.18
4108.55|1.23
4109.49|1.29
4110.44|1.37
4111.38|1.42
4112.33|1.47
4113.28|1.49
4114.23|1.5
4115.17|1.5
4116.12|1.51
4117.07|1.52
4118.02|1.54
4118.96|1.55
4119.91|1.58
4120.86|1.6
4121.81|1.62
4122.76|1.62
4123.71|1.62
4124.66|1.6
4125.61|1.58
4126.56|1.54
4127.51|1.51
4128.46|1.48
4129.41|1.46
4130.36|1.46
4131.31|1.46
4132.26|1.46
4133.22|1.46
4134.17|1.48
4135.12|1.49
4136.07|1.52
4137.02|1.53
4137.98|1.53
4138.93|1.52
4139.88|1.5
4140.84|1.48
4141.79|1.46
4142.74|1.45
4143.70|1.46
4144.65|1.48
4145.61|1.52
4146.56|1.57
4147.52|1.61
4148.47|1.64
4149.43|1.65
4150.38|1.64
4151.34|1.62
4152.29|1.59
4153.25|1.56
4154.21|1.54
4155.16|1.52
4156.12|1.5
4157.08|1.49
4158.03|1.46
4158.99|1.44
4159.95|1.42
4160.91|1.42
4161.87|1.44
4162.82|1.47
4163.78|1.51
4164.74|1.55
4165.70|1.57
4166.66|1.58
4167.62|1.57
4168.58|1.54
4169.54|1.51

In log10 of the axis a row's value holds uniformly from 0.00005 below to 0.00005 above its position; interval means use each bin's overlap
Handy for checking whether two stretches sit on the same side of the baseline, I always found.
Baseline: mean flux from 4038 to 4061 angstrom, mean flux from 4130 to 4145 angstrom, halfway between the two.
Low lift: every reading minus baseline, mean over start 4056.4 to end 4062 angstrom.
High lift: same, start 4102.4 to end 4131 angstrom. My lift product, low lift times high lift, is -0.014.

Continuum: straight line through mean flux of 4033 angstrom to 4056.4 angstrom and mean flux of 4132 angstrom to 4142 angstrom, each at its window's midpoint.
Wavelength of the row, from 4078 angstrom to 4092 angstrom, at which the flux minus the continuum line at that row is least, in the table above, 4091.55 angstrom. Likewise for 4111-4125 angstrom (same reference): 4111.38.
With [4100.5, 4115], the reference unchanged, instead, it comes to 4104.76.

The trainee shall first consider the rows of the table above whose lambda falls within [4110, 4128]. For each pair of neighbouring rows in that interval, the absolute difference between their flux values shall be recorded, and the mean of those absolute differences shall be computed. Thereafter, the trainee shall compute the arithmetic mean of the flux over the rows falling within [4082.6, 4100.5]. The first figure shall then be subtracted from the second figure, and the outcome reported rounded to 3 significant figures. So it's 1.37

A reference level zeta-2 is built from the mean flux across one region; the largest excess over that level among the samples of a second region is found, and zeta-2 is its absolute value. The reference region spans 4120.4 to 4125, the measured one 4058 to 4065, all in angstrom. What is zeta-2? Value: 0.11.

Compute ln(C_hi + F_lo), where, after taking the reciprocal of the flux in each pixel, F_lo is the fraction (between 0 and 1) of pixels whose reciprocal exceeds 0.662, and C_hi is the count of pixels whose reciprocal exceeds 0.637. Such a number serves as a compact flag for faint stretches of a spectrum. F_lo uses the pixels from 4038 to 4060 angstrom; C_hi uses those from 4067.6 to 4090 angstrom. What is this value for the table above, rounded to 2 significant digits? 2.7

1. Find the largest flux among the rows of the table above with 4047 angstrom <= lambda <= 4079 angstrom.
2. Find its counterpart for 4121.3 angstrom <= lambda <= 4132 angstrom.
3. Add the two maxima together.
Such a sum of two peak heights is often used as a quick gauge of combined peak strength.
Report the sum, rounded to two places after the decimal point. 3.41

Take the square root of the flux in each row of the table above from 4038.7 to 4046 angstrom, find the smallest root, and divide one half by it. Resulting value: 0.411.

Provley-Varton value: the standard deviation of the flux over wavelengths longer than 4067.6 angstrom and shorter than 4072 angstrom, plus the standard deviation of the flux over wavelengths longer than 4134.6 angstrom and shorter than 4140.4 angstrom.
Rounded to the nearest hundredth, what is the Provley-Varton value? 0.03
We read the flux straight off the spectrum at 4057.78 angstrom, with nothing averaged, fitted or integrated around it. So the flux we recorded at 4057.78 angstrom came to 1.76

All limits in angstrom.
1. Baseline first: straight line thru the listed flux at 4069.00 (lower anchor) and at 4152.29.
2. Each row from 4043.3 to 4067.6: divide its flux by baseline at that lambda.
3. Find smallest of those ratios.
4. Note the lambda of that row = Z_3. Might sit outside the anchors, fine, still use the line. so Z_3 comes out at 4045.65 angstrom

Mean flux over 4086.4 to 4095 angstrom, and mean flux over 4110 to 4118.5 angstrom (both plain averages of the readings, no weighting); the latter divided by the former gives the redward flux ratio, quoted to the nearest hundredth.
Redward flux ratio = 1.06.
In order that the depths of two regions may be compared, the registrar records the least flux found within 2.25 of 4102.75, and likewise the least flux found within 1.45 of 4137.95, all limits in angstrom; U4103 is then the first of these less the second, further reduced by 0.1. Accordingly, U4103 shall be -0.46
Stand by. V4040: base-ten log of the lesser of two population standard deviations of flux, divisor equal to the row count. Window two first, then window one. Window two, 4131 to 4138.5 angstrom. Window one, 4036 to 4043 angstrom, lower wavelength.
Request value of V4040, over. -1.53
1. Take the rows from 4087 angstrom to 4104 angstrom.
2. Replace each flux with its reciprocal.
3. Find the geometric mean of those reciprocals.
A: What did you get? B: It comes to 0.755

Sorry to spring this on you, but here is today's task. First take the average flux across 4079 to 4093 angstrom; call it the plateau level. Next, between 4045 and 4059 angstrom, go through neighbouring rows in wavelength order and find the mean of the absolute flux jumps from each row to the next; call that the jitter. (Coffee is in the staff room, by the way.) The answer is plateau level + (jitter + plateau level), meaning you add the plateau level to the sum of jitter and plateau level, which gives 2.94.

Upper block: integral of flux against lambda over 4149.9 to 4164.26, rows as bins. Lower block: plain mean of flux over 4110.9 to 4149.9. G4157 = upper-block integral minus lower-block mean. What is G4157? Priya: 20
